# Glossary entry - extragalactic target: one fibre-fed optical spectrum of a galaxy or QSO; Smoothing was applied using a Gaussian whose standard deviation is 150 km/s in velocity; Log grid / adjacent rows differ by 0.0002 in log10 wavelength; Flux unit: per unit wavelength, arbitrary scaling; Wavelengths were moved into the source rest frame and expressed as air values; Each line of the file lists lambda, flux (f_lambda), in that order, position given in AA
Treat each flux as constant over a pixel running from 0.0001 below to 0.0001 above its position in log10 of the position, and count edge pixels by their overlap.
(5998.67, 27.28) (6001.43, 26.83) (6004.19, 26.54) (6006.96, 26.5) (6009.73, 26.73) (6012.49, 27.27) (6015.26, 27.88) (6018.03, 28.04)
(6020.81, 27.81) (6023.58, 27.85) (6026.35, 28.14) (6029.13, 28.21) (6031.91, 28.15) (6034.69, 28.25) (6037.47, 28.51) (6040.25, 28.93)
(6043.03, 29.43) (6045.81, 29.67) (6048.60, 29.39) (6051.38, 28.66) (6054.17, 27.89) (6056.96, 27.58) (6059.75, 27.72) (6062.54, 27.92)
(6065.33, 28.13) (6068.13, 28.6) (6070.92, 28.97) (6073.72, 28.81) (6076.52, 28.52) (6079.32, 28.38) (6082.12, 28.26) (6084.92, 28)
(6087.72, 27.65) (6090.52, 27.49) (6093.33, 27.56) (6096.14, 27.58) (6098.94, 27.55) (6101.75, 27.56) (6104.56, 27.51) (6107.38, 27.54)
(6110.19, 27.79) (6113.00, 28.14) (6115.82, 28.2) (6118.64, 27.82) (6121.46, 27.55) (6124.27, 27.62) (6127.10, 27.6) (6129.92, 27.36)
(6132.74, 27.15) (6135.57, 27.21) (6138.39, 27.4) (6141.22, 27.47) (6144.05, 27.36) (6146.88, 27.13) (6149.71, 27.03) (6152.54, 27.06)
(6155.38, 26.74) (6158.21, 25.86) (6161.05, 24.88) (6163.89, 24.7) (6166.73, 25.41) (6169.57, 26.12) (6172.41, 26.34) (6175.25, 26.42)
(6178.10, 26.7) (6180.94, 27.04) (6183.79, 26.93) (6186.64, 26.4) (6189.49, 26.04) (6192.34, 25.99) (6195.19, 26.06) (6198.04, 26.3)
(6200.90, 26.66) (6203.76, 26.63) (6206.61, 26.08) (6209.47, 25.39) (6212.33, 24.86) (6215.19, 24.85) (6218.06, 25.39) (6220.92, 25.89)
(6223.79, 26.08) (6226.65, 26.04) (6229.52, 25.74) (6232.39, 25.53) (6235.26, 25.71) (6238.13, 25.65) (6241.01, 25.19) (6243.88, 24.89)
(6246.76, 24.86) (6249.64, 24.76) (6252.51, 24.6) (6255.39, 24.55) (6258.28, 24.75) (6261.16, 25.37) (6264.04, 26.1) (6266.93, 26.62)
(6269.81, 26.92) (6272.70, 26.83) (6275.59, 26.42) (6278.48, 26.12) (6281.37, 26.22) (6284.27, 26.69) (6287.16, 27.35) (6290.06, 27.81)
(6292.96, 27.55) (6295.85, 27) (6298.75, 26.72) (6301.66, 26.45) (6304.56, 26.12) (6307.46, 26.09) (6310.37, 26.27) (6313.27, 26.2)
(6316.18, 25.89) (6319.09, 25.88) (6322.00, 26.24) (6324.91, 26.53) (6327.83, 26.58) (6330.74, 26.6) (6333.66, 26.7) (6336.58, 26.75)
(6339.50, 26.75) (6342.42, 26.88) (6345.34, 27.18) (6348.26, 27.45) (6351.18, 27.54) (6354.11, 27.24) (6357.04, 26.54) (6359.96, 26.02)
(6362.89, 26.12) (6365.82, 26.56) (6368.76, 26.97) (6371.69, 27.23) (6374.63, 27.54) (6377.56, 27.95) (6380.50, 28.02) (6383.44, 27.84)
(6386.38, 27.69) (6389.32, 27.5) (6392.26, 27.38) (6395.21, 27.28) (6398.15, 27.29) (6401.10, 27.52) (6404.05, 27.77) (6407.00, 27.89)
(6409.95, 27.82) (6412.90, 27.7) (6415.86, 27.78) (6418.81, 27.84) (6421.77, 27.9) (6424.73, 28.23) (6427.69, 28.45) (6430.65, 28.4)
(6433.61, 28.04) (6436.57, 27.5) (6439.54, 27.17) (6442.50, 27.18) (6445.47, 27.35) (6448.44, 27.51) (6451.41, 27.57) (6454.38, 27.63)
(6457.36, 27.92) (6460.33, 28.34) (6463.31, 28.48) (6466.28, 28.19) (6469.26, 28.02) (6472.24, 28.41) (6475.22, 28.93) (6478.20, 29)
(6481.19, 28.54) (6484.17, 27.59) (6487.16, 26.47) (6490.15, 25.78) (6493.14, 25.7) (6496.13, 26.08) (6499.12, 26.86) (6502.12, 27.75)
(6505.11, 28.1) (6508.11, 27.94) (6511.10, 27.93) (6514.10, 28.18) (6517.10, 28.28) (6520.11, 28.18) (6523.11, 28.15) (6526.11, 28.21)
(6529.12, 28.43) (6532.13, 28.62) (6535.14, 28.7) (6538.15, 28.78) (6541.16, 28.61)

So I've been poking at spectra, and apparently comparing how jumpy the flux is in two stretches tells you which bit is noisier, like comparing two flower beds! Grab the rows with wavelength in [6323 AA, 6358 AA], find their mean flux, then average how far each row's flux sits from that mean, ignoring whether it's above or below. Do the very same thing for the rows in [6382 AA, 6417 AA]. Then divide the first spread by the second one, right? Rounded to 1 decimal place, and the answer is 1.6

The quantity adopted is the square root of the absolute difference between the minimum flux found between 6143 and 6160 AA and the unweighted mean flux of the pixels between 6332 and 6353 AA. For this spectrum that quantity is 1.08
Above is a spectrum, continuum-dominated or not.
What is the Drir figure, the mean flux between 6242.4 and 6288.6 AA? 25.8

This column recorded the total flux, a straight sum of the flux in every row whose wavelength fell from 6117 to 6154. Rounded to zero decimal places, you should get 356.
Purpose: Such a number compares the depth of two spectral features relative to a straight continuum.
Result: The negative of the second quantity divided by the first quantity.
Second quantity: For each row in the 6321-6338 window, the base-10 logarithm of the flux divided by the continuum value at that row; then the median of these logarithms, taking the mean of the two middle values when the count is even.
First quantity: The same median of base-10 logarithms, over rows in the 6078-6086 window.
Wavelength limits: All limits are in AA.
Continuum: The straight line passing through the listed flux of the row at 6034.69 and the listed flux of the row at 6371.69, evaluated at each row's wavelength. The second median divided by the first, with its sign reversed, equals 5.2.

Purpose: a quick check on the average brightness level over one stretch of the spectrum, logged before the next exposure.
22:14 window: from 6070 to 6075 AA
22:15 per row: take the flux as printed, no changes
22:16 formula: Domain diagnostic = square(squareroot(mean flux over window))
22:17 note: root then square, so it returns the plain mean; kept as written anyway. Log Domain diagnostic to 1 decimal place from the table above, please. 28.9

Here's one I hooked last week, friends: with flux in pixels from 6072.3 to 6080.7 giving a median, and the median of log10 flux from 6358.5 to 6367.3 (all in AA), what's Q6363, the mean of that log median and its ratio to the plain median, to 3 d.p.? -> 0.733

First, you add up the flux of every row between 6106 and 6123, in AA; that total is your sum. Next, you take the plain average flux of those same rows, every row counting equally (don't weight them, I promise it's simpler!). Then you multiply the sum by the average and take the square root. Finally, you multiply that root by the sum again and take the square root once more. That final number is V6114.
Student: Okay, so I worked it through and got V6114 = 106.7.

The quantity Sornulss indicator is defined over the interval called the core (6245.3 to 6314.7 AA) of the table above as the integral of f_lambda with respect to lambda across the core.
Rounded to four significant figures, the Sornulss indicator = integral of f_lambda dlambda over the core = 1817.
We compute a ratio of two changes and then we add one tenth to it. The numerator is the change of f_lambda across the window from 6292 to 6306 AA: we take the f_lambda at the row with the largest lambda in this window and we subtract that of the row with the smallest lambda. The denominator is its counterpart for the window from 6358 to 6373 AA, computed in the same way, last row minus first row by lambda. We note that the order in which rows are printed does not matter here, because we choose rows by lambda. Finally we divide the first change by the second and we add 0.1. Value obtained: -1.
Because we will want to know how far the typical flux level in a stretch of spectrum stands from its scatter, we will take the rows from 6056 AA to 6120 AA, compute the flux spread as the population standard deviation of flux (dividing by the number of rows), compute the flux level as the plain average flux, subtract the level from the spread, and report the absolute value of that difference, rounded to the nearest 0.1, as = 27.5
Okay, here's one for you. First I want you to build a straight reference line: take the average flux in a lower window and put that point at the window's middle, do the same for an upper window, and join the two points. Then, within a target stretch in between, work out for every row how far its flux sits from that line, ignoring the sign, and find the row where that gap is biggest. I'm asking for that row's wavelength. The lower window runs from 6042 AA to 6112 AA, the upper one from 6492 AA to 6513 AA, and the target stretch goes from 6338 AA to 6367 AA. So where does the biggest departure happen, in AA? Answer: 6359.96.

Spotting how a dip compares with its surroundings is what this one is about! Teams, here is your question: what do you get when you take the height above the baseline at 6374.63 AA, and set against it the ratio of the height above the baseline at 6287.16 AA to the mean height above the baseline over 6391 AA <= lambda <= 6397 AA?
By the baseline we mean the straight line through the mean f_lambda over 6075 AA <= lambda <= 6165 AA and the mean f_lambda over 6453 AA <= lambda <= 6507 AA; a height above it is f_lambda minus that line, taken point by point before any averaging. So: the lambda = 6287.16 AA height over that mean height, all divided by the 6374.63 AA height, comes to -19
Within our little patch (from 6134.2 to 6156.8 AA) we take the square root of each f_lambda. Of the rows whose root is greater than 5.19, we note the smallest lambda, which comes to 6135.57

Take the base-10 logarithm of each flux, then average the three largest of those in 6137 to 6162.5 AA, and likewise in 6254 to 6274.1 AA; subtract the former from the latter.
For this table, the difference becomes -0.010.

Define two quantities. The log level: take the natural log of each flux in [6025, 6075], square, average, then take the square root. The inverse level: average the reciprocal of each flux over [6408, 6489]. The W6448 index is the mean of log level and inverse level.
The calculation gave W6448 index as 1.69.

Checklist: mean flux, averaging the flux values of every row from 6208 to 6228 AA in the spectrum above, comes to 25.5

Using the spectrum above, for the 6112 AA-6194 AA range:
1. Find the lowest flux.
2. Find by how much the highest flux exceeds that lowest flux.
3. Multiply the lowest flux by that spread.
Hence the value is 86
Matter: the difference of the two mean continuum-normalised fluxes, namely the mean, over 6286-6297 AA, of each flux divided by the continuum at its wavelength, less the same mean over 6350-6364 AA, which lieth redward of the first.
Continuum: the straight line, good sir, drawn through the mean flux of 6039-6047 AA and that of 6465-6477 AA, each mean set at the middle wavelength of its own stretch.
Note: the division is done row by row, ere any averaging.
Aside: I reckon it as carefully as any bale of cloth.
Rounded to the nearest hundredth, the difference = 0.02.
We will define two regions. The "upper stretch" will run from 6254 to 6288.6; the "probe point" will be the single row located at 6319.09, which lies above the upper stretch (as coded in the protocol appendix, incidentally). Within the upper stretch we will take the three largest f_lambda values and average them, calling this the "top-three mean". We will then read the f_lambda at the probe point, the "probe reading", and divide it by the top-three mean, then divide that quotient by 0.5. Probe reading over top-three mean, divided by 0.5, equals 1.91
